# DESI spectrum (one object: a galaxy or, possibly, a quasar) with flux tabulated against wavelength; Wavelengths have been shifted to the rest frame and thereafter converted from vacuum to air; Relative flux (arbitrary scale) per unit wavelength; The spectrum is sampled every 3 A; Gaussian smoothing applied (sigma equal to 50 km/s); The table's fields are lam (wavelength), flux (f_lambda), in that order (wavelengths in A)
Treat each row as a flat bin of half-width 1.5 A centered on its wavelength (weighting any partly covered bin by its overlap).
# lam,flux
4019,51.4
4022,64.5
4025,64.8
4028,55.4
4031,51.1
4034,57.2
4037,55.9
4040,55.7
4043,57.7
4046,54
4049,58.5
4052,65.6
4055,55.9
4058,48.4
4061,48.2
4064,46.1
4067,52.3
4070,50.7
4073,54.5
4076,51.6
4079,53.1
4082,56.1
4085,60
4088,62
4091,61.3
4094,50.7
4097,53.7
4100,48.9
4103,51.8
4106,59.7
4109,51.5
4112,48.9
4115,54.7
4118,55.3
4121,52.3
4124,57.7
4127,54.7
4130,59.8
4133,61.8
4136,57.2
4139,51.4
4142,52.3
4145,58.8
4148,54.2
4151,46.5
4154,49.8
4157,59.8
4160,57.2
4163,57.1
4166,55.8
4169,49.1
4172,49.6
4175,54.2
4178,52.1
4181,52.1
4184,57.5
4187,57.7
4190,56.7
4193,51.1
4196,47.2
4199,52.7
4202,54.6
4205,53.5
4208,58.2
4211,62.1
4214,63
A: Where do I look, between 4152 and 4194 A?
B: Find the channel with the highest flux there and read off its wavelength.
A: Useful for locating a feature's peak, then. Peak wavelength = 4157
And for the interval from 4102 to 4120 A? 4106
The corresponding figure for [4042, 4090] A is 4052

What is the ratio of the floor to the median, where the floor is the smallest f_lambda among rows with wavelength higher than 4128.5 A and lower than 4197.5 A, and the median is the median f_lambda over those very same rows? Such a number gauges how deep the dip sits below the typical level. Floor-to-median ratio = 0.858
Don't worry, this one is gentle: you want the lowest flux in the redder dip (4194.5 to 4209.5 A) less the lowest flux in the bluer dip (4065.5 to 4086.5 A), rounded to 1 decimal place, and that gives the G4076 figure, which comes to -3.5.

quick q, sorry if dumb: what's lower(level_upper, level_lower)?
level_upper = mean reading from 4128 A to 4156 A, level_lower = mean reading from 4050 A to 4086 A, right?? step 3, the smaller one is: 53.5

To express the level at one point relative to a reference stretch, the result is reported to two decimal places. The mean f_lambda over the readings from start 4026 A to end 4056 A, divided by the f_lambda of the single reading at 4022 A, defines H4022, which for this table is 0.88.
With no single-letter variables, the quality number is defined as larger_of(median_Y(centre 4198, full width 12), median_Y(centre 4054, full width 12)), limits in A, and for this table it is 57.2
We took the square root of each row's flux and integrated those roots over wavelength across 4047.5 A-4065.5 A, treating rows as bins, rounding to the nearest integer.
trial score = 132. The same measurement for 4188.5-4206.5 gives 131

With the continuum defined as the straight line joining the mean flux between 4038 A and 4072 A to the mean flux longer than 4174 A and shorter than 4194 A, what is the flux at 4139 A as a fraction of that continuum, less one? -0.05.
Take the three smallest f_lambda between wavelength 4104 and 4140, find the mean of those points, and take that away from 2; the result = -48.6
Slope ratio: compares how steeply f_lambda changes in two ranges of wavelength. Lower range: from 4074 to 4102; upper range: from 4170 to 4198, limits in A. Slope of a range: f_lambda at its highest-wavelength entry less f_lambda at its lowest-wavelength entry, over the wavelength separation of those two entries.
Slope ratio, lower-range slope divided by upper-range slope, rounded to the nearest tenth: 1.1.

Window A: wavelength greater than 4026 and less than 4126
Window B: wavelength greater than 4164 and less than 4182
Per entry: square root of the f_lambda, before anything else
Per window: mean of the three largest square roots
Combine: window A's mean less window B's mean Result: 0.58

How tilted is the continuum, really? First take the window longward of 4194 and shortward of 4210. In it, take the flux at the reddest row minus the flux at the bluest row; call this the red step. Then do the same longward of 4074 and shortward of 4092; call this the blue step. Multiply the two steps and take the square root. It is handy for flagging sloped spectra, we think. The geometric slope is 10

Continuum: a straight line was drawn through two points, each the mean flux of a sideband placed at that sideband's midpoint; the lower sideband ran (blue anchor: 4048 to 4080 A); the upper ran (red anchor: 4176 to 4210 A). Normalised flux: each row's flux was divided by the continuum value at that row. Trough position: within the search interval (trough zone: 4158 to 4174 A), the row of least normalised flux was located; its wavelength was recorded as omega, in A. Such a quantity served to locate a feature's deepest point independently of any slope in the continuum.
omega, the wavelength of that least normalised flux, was 4169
